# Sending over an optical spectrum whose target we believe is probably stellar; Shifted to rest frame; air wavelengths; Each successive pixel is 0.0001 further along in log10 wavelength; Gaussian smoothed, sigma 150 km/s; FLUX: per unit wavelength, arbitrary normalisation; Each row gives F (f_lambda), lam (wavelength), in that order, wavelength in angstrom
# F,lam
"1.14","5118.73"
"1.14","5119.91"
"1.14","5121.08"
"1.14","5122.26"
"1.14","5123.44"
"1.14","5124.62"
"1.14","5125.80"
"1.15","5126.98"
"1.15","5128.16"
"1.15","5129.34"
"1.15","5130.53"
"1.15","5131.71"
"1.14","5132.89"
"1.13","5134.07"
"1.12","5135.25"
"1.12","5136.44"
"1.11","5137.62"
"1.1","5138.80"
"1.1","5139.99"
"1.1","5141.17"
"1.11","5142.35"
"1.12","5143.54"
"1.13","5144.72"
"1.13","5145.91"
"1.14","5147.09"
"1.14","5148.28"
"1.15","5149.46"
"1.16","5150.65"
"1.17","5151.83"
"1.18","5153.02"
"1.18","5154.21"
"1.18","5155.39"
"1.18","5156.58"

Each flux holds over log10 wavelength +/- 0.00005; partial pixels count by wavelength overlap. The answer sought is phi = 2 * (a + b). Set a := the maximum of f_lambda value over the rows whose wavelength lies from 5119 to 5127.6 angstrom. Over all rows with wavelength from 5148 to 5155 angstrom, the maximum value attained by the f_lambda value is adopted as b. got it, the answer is 4.660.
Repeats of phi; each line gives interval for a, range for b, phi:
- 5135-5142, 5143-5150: 4.540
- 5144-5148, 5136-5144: 4.520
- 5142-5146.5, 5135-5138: 4.500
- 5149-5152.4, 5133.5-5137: 4.600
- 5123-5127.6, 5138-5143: 4.520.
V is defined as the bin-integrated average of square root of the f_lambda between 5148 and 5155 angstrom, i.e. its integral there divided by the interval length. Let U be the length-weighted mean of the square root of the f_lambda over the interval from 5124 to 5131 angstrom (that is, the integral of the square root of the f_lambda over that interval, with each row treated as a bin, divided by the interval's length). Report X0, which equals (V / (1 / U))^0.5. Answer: 1.08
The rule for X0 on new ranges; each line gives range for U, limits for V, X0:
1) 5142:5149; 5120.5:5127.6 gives 1.07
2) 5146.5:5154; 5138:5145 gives 1.06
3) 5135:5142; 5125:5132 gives 1.06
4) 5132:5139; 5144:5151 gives 1.06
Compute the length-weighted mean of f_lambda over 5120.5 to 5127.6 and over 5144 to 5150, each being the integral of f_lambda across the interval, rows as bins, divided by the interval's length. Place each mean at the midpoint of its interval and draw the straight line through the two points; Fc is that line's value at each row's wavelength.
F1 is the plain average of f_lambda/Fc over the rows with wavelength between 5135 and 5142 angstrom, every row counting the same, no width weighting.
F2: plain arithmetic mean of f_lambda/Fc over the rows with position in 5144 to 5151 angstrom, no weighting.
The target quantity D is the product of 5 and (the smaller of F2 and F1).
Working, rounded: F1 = 0.972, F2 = 1.003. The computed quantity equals 4.86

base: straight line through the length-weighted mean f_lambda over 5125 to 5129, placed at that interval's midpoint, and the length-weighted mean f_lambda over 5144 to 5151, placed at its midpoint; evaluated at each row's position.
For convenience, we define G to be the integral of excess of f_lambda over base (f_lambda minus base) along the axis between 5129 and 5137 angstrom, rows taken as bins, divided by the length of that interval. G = -0.008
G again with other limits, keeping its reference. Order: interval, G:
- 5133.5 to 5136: -0.020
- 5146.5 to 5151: 0.006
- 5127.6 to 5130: 0.003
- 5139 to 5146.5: -0.028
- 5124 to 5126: -0.008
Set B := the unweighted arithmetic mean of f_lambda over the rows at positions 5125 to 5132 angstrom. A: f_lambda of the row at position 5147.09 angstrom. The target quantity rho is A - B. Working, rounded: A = 1.14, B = 1.15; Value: -0.008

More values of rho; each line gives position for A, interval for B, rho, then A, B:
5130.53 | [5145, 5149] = 0.013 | 1.15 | 1.14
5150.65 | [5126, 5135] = 0.014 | 1.16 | 1.15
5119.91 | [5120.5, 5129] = -0.003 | 1.14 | 1.14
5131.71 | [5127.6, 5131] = 0.000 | 1.15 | 1.15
